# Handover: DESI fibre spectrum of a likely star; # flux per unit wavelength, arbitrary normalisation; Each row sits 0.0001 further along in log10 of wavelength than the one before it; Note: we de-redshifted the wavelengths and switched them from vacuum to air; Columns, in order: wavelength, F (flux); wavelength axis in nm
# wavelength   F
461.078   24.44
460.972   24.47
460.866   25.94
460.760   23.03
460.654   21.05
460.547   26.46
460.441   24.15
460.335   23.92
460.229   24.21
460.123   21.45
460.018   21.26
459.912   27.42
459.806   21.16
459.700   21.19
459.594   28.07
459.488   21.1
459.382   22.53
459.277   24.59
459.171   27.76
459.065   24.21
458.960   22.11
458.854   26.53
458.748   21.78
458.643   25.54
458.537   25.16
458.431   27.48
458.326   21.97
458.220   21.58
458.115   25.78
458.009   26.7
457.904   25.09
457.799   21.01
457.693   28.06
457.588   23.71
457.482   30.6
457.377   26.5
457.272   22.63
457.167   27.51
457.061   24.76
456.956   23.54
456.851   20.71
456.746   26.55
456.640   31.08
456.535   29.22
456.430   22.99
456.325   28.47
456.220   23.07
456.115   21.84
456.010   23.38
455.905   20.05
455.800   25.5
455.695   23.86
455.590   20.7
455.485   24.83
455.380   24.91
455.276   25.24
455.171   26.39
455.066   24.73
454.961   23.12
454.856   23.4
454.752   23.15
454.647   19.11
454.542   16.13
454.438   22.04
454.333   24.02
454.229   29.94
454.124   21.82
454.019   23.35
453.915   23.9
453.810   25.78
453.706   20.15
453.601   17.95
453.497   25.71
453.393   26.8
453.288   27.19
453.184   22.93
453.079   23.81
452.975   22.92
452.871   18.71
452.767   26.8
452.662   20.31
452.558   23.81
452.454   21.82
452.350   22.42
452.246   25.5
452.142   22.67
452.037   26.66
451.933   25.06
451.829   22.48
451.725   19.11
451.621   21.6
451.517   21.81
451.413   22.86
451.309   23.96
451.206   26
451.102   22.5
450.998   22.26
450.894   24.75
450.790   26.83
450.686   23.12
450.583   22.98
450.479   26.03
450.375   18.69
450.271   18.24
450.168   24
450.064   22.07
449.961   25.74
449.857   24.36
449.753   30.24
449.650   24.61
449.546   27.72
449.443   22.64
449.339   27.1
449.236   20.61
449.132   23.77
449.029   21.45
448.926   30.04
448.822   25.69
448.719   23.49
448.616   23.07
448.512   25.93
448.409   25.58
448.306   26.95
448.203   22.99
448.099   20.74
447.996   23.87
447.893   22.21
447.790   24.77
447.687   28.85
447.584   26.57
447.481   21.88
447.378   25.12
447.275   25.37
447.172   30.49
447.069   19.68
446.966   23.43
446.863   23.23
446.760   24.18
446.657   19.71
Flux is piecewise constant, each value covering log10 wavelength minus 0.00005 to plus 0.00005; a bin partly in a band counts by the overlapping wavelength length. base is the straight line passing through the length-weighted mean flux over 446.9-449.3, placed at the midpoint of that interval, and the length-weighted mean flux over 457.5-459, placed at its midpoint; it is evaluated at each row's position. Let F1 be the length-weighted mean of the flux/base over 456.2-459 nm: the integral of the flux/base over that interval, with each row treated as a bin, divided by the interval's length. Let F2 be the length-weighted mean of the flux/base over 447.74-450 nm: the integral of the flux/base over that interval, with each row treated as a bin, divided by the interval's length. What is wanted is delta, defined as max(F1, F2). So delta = 1.03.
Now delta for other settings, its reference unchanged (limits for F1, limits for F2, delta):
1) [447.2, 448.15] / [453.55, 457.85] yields 1.00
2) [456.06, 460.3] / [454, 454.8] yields 1.00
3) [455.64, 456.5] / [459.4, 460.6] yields 0.97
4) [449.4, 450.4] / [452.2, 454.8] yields 0.98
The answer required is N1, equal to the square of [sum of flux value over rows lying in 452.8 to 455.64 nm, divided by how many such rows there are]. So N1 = 542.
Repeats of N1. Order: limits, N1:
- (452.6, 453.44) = 561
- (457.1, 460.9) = 596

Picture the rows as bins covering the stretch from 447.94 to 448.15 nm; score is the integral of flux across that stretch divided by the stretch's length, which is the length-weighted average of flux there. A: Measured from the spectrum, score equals 22.3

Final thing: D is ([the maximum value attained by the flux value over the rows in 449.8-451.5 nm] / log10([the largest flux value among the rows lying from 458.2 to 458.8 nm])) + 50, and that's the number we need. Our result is 68.6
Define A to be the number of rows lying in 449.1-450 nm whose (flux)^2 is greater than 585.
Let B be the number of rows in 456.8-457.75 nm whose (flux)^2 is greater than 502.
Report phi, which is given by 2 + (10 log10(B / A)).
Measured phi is 3.2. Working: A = 6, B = 8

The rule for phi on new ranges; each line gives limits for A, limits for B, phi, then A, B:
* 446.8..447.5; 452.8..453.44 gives 4.2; 3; 5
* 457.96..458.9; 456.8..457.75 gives 3.2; 6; 8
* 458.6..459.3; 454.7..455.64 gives 4.0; 5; 8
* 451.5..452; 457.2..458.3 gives 11.0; 1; 8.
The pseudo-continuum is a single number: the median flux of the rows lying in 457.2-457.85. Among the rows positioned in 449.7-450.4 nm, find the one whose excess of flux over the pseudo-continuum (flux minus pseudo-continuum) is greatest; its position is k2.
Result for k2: 449.753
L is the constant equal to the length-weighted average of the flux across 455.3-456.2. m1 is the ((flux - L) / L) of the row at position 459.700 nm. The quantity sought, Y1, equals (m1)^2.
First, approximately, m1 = -0.09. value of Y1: 0.008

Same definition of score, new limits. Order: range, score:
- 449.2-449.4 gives 24.0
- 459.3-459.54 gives 22.2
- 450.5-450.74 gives 23.5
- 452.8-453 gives 21.2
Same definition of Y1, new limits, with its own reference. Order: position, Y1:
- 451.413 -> 0.000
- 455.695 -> 0.001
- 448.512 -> 0.014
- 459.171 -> 0.038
